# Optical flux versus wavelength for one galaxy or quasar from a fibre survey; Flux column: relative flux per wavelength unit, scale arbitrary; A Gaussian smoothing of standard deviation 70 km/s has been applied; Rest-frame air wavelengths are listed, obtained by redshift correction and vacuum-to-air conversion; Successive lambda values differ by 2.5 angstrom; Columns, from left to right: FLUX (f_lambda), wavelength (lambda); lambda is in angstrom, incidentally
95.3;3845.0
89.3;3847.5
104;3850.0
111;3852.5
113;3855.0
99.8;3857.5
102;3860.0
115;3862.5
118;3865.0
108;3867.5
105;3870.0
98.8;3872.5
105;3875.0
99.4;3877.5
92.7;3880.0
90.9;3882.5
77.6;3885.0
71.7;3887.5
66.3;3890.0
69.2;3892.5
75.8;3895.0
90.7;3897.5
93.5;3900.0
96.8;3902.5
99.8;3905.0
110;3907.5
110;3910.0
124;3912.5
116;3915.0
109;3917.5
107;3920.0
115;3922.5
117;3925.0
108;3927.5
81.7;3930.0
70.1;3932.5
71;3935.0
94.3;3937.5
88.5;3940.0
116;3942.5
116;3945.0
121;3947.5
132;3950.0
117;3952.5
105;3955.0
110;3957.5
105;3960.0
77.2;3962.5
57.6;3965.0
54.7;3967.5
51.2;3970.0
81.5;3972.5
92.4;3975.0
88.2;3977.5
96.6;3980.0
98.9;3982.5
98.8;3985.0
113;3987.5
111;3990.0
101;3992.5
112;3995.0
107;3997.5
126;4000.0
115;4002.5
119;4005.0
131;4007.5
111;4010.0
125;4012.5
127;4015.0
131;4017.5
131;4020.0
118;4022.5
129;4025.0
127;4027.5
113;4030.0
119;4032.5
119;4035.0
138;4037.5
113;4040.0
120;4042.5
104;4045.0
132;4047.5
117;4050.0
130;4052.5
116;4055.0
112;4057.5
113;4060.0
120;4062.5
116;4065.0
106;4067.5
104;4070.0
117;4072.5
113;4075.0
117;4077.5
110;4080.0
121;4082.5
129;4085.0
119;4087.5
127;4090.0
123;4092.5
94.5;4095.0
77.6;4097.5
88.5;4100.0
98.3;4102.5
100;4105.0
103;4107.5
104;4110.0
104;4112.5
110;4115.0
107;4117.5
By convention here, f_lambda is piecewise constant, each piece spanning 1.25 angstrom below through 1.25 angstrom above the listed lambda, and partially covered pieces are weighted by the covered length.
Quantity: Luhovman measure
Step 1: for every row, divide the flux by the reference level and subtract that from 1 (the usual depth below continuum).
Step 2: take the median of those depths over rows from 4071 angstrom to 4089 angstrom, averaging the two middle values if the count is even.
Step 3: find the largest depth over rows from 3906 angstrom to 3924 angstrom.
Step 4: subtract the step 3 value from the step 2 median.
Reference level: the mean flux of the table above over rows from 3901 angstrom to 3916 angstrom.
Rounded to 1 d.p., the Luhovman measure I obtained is -0.1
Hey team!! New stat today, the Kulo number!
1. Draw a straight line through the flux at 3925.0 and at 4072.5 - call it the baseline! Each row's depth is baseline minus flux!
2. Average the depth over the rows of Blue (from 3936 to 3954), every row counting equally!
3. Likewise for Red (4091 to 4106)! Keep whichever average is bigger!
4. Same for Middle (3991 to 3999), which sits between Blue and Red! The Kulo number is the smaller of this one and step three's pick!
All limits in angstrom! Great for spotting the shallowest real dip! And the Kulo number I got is 10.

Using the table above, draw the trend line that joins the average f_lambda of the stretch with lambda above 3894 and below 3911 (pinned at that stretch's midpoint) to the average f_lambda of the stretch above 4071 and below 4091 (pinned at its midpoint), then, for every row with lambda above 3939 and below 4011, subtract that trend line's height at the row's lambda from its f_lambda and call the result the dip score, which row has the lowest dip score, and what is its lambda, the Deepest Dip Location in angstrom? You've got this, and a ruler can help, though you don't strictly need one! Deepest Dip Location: 3970.0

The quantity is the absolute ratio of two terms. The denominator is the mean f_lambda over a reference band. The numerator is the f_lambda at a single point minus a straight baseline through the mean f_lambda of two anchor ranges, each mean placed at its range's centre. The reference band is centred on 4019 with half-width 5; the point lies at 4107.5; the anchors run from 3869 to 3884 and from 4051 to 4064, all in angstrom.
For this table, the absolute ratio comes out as 0.16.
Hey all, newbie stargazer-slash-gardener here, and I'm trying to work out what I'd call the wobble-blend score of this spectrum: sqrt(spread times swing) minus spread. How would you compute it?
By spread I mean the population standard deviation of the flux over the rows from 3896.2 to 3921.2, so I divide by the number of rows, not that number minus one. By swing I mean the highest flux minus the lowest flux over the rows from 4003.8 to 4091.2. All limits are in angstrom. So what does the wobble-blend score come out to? 8.4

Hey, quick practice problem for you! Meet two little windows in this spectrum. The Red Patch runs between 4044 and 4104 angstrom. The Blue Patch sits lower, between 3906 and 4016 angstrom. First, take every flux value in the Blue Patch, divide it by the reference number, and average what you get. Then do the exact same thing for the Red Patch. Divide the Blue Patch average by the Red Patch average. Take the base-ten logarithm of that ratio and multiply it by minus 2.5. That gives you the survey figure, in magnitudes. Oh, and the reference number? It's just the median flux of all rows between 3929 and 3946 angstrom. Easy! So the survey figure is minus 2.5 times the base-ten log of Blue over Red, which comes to 0.10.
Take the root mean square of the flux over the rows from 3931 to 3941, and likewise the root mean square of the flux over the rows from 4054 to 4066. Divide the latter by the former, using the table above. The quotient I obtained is 1.41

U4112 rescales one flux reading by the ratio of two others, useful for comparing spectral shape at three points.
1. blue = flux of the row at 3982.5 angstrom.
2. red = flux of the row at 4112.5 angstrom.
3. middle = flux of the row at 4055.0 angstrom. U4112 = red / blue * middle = 122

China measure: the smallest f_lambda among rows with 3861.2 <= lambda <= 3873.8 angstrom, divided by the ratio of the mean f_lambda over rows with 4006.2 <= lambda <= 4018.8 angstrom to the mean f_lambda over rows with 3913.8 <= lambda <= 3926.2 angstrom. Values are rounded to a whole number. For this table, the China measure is 89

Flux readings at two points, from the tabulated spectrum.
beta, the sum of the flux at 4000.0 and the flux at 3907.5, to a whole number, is 236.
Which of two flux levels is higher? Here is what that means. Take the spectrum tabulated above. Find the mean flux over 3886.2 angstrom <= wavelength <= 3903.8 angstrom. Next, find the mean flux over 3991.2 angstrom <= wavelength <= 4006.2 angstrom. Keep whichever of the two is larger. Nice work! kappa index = 113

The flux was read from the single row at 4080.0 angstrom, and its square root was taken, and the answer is 10.5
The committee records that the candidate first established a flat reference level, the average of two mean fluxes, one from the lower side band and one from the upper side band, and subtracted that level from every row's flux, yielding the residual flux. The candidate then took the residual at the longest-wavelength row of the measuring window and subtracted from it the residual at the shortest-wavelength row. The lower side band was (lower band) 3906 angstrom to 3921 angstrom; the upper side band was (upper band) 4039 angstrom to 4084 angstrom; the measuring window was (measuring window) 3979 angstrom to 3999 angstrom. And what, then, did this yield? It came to 10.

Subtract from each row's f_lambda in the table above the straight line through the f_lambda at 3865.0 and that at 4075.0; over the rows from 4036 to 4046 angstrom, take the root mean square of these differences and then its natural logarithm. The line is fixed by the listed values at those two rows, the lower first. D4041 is 2.6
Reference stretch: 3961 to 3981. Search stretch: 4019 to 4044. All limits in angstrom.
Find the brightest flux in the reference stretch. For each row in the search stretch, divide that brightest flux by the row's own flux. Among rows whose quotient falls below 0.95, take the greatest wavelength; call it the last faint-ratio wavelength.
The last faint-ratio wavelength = 4042.5 angstrom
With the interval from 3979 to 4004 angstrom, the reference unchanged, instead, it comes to 4002.5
